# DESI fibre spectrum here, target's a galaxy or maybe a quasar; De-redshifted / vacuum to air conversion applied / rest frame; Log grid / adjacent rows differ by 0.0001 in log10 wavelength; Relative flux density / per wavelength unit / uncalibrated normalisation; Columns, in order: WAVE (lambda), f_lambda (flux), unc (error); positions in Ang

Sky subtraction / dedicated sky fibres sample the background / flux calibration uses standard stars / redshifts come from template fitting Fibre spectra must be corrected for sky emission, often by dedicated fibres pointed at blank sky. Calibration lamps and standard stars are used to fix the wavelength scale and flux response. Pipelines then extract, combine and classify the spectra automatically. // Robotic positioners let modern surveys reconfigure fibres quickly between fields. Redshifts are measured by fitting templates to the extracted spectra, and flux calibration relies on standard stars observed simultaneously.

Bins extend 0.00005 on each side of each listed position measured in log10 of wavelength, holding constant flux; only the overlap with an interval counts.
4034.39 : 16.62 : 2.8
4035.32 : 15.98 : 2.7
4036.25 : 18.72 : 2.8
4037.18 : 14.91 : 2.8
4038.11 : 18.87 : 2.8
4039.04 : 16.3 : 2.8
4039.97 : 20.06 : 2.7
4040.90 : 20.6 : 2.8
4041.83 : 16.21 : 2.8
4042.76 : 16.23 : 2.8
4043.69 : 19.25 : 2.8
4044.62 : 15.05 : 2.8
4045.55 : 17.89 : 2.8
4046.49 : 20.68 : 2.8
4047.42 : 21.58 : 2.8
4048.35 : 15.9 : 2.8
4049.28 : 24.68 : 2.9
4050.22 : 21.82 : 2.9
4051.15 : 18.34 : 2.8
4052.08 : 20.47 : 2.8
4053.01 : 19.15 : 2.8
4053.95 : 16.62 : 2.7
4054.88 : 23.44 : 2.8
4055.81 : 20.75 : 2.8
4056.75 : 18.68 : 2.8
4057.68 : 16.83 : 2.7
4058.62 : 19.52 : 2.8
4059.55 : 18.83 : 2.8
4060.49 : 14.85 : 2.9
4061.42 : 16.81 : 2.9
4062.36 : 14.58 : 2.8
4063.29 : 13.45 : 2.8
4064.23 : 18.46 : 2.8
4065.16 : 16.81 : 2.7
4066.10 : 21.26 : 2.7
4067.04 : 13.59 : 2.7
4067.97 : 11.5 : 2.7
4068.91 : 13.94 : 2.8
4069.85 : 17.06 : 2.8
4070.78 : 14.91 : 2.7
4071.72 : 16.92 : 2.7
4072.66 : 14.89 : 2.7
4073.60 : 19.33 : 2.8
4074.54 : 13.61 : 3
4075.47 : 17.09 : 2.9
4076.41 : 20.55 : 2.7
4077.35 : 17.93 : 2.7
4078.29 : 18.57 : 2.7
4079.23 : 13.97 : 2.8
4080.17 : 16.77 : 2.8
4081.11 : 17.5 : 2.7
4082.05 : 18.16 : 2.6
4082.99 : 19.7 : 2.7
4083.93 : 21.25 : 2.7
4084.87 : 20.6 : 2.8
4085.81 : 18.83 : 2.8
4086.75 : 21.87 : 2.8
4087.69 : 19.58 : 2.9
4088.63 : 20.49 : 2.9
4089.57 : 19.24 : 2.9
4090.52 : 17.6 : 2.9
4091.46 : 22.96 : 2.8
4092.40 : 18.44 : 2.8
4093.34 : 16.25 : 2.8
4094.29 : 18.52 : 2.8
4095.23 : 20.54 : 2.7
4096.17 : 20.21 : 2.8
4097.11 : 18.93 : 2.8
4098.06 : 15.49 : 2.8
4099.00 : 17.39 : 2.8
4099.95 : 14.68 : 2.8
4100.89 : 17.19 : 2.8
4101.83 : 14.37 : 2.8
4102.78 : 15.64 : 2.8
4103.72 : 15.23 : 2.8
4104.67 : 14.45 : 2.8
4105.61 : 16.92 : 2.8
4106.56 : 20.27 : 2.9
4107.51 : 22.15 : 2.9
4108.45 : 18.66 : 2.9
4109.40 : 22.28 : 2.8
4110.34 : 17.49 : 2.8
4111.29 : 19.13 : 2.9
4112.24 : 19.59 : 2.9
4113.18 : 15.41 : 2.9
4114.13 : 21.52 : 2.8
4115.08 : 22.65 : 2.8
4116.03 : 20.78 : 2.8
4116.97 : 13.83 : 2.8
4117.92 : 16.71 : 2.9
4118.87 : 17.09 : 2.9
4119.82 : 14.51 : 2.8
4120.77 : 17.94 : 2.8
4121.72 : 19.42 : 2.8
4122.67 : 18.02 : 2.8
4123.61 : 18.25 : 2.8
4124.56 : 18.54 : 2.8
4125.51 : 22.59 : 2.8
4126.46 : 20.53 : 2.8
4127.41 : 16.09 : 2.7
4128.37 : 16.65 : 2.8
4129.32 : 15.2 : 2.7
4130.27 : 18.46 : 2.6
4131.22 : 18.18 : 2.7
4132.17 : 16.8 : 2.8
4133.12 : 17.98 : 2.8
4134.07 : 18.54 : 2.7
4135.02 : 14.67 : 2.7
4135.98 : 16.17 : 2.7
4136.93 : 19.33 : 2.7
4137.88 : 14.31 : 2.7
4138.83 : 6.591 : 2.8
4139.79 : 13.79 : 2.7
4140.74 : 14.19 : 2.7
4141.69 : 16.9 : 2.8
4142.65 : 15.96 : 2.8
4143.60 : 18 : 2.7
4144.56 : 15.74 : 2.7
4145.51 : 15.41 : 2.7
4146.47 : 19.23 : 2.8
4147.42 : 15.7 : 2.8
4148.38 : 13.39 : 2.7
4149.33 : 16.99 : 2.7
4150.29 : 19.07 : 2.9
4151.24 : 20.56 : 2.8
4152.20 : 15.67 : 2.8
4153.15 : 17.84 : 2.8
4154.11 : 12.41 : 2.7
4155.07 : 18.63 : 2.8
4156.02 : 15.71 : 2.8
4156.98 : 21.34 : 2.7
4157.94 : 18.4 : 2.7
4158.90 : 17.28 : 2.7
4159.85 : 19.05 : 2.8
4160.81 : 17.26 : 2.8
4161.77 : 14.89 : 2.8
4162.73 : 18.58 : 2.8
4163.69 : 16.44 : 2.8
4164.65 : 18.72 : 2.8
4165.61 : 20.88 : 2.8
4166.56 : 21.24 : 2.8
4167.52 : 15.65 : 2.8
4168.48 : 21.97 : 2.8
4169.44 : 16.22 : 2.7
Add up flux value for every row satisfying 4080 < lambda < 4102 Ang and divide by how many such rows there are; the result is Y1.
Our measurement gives 18.6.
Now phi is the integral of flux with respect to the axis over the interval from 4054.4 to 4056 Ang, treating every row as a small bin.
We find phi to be 35.8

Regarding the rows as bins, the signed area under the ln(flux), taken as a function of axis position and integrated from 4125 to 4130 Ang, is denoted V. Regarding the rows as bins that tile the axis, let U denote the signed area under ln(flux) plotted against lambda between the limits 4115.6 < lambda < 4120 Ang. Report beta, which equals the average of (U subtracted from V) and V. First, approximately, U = 12.3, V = 14.4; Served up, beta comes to 8.3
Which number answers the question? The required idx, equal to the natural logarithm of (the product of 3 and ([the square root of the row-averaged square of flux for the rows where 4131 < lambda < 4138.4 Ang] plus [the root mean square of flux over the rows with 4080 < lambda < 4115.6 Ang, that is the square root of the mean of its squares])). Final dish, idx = 4.68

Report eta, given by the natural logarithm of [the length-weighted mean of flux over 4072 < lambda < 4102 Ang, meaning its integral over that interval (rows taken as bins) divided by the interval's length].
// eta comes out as 2.903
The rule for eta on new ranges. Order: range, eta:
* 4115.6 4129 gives 2.884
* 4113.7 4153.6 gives 2.841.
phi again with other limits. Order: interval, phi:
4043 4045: 34.3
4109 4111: 39.5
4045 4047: 38.2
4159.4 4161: 29.2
